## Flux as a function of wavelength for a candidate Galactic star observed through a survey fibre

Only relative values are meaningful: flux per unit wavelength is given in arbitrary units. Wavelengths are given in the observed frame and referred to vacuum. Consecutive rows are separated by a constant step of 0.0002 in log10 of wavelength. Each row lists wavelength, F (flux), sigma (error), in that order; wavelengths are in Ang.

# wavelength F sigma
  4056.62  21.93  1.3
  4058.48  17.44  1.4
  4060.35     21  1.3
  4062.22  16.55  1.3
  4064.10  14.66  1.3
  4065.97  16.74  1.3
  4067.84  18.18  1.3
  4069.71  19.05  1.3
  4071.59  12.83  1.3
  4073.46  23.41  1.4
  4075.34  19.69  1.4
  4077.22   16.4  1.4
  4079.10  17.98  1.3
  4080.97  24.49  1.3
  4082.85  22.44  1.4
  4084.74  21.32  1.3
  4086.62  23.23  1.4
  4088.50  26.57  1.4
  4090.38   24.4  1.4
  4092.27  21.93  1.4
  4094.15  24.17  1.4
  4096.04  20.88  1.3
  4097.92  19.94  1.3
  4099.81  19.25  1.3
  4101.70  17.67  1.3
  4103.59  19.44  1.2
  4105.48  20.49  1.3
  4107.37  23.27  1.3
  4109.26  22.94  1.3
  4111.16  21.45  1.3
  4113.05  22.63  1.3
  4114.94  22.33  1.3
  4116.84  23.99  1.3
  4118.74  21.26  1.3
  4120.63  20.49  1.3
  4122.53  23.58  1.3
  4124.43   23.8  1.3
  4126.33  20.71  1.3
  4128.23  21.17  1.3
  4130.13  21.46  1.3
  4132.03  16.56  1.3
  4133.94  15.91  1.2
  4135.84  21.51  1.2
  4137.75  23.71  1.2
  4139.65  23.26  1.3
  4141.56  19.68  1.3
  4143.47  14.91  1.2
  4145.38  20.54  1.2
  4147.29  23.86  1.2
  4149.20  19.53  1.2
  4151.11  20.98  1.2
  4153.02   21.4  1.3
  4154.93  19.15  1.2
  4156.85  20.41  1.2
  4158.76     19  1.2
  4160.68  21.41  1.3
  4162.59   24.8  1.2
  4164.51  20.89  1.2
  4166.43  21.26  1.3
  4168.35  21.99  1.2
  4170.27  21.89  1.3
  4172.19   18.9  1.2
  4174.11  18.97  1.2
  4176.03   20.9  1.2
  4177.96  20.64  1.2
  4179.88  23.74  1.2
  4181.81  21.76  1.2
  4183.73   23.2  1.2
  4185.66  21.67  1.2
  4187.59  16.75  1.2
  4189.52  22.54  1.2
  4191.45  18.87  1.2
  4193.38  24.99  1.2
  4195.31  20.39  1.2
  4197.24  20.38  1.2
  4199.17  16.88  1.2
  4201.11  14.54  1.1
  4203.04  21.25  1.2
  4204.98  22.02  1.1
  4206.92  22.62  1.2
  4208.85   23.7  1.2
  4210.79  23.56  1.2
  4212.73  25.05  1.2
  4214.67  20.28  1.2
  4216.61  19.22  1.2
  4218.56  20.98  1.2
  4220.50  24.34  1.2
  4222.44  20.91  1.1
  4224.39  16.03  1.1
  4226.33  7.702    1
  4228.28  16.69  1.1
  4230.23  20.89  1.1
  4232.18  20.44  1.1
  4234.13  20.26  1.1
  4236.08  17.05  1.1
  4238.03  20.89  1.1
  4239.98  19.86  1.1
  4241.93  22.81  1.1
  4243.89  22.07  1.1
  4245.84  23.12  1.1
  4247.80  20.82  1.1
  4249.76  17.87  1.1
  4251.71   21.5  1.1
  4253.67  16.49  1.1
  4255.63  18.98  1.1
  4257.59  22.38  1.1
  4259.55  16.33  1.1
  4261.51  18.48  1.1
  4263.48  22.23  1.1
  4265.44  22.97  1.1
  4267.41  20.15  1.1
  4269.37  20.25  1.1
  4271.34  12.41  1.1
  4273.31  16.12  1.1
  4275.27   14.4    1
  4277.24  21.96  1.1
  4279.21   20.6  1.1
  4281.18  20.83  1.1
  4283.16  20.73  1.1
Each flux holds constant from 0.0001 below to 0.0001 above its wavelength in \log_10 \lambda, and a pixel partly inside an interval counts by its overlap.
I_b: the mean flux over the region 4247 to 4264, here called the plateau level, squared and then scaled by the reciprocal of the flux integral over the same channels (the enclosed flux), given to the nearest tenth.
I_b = 1.1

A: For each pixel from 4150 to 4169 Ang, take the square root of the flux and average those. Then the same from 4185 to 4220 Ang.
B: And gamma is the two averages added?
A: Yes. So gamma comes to 9.15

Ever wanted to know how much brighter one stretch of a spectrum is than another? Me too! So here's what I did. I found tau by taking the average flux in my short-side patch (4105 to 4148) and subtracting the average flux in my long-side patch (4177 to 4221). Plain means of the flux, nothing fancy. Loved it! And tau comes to 0.0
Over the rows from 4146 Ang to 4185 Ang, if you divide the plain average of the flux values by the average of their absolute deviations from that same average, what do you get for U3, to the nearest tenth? 16.4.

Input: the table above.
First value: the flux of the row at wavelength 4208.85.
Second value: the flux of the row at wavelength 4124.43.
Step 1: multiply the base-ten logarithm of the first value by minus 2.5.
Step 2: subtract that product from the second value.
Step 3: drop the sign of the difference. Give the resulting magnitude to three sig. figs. 27.2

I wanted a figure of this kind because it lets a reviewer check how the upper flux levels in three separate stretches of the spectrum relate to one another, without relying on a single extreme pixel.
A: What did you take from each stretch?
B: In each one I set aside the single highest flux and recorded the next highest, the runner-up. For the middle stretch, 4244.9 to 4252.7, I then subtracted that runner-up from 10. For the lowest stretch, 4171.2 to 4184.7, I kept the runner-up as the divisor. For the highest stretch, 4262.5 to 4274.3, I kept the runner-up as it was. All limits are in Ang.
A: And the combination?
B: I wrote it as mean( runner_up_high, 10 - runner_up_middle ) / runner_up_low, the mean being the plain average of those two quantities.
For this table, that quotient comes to 0.23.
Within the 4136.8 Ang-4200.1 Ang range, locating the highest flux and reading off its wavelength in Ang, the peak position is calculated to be 4193.38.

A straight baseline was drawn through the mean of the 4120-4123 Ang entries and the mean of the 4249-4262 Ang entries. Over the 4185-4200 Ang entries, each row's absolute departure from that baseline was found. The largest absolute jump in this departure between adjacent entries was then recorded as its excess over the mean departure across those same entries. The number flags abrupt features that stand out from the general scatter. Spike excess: 2.5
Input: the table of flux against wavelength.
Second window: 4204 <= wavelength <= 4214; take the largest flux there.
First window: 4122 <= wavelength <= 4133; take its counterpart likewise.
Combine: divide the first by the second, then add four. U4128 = 4.95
